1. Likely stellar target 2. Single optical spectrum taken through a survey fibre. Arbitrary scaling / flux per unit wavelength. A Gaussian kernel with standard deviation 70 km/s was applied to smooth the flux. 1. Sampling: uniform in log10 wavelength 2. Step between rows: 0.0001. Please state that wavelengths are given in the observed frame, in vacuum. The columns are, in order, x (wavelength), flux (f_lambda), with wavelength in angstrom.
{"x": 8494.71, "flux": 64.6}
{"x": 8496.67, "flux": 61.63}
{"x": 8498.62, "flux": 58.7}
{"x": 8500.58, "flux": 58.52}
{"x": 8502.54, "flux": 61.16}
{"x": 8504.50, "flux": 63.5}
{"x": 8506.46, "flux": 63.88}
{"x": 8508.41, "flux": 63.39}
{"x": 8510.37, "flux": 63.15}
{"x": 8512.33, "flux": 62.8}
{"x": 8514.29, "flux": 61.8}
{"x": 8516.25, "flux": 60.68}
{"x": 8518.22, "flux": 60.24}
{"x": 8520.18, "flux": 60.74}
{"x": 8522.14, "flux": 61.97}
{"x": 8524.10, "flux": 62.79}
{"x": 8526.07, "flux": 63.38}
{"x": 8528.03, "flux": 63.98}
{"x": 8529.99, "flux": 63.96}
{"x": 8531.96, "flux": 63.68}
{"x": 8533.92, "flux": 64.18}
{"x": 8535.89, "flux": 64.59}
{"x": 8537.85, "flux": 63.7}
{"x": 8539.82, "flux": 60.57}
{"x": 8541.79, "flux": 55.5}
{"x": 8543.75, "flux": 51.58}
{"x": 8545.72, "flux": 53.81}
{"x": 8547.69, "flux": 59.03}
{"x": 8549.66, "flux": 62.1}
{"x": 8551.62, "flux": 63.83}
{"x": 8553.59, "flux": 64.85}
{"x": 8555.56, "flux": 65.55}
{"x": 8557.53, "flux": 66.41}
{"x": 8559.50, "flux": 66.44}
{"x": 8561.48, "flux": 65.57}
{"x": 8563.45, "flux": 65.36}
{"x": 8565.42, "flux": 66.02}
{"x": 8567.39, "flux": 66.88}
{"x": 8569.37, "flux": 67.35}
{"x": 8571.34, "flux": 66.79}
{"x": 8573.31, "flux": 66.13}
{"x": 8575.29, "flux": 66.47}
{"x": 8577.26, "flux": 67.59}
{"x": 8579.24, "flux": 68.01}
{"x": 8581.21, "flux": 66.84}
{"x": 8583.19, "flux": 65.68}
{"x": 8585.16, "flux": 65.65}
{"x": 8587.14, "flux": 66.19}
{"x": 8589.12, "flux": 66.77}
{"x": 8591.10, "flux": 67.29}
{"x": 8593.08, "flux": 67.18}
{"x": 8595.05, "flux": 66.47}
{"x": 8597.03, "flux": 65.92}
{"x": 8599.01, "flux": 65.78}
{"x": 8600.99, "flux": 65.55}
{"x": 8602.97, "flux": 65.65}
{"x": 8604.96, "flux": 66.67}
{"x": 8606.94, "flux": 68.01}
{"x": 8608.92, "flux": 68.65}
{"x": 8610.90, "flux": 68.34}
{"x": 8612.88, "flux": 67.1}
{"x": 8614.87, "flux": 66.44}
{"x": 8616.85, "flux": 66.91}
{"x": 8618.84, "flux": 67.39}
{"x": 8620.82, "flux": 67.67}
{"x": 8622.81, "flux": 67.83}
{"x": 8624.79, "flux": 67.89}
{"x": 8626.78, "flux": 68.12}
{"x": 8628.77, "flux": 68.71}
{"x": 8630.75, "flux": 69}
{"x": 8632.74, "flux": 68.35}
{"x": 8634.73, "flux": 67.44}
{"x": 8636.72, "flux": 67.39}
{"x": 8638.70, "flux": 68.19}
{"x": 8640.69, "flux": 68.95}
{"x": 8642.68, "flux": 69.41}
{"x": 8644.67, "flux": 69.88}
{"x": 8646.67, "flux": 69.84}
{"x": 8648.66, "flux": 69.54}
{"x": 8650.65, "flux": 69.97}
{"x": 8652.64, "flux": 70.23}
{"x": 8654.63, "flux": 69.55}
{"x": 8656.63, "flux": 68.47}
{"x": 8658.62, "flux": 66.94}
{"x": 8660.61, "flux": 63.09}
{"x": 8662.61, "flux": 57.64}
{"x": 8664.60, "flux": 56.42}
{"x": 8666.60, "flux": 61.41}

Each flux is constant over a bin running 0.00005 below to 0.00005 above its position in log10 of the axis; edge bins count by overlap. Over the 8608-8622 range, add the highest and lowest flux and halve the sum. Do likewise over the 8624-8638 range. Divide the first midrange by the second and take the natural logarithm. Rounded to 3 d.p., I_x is -0.010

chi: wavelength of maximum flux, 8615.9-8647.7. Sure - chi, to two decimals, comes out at 8644.67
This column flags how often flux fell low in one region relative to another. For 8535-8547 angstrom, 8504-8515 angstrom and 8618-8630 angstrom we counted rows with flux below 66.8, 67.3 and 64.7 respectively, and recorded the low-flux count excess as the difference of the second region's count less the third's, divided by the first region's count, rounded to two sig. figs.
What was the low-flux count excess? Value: 1.0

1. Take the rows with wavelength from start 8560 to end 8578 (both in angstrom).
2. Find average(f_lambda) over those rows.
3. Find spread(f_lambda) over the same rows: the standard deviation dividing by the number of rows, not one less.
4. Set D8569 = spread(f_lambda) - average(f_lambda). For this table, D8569 -66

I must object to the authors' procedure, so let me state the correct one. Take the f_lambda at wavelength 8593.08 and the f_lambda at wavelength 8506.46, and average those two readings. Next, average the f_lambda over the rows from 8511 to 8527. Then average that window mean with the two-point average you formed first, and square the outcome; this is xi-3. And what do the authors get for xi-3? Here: 4053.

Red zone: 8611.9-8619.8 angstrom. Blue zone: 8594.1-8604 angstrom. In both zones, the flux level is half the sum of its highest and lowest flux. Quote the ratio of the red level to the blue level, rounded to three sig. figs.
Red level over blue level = 1.01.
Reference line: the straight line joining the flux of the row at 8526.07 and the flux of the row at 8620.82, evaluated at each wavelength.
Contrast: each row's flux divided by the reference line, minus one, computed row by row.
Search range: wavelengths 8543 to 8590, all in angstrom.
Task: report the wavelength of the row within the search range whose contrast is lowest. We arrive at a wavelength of 8543.75 angstrom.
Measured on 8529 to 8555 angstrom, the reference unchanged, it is 8543.75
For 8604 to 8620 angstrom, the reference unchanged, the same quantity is 8614.87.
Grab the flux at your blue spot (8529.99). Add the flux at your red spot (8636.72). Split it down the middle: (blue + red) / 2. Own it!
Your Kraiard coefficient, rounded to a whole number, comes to 66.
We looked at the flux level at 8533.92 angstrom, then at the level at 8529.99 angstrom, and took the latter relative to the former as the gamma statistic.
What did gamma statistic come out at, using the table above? 1.00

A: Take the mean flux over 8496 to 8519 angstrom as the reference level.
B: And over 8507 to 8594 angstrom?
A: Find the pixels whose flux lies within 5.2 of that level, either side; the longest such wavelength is 8589.12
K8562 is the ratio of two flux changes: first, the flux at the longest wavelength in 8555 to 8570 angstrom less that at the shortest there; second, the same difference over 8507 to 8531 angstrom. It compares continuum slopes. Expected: 3.2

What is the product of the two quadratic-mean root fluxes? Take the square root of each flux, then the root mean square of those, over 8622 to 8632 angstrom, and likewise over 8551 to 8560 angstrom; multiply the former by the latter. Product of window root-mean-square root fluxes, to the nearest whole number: 67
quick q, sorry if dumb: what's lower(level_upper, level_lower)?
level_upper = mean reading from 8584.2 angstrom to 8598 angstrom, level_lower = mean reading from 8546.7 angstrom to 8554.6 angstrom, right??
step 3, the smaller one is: 62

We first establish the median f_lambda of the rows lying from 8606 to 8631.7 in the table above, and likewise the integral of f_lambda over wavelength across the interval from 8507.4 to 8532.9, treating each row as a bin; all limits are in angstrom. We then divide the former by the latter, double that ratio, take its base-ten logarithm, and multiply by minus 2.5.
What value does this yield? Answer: 2.67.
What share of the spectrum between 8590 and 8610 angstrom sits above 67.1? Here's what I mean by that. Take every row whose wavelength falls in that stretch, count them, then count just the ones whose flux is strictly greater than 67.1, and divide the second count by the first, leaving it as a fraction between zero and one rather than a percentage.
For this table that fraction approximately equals 0.4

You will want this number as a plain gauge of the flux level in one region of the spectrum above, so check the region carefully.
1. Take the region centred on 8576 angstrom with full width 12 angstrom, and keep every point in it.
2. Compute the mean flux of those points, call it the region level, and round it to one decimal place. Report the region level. 67.0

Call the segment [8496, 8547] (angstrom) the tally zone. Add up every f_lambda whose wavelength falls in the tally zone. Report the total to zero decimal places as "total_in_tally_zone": 1594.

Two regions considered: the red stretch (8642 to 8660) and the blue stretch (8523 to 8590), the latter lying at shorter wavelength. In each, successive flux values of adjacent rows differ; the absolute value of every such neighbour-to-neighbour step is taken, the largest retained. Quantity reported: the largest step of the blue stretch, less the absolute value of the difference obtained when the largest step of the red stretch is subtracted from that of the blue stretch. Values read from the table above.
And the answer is 1.53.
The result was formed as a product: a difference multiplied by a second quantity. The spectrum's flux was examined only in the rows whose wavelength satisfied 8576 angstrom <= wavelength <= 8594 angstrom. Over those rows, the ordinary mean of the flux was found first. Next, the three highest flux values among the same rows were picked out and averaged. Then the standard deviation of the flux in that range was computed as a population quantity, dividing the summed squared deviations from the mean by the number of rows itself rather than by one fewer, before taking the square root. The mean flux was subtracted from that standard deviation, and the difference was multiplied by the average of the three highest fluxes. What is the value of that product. -4465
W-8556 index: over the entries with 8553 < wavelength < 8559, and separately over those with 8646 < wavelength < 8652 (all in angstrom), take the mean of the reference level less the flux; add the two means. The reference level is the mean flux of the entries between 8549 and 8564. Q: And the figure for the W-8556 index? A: -5.4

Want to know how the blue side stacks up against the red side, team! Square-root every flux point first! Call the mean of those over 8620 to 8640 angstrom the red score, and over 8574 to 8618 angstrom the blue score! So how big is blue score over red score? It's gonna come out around 0.99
